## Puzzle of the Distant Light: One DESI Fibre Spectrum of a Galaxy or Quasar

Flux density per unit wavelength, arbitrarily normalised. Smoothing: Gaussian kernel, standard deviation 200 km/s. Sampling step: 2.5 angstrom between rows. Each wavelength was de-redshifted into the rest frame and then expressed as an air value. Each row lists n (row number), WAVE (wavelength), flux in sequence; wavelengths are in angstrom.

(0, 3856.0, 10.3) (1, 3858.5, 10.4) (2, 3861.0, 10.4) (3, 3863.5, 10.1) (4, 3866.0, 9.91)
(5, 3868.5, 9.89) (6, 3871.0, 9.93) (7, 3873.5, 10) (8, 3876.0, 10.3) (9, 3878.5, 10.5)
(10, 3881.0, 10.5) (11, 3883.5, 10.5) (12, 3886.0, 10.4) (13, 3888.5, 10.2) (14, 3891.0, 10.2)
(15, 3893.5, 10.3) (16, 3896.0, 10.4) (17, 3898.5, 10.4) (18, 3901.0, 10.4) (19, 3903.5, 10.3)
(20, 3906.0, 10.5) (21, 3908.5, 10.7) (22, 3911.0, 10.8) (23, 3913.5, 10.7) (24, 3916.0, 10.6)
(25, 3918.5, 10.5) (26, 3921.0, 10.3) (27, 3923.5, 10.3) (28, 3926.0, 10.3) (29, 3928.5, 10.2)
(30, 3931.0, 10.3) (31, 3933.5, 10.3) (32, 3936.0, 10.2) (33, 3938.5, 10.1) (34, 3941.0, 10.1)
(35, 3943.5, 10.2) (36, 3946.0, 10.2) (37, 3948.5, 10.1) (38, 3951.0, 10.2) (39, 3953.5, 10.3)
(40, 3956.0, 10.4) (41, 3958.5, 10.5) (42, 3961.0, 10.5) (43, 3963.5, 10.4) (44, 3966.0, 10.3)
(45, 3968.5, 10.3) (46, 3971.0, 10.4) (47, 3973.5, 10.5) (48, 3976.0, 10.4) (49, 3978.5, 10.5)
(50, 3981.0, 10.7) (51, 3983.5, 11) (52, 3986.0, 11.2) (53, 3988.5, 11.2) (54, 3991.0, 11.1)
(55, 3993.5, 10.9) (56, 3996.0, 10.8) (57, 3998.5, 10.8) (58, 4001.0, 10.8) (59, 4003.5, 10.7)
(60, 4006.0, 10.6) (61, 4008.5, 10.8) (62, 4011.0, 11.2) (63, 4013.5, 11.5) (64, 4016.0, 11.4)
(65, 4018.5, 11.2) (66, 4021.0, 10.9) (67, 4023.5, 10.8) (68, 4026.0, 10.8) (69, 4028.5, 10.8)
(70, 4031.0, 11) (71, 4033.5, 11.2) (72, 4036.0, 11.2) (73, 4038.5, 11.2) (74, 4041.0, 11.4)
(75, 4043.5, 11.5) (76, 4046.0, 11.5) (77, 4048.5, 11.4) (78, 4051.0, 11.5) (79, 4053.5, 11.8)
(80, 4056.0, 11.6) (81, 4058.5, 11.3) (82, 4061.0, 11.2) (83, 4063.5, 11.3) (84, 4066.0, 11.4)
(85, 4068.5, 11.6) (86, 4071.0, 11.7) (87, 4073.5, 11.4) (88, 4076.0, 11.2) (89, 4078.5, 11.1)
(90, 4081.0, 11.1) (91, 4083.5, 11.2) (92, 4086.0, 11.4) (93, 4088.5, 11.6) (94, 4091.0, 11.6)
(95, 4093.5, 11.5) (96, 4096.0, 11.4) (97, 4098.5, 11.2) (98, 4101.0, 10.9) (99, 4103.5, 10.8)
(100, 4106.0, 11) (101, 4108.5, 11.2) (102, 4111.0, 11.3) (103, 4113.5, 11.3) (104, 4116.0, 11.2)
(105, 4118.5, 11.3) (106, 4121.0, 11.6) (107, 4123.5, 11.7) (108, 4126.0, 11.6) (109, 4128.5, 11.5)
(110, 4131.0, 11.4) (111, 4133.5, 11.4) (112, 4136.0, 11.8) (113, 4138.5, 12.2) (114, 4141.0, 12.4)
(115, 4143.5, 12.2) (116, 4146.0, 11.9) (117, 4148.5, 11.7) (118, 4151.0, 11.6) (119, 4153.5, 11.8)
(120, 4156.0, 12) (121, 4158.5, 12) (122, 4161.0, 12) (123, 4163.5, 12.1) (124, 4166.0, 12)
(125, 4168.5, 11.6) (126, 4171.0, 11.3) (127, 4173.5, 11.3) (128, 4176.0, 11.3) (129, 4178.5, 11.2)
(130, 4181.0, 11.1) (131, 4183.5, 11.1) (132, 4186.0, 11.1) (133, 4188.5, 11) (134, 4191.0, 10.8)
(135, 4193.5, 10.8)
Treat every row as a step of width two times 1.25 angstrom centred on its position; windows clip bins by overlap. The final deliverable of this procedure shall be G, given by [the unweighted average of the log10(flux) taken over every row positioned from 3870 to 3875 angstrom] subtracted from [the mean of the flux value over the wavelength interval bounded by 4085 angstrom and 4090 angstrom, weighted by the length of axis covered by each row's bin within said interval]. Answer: 10.5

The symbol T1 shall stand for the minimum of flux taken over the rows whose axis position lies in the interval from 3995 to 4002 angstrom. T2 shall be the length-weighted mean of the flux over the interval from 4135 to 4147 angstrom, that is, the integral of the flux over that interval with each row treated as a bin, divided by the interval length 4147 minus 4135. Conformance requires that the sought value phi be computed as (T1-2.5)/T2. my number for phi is 0.69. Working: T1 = 10.8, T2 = 12.1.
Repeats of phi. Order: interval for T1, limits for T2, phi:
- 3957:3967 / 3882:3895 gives 0.76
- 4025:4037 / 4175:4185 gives 0.74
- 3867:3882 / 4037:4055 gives 0.64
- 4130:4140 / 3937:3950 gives 0.88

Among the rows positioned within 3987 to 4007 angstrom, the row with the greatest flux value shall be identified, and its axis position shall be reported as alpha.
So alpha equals 3988.5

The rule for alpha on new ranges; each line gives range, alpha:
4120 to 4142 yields 4141.0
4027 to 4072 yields 4053.5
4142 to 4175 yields 4143.5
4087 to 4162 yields 4141.0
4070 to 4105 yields 4071.0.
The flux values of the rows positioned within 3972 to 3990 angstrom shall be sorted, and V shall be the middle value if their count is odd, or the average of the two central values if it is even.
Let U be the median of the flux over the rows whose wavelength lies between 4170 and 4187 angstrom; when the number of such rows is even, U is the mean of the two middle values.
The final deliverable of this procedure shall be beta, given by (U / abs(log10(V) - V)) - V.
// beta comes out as -9.5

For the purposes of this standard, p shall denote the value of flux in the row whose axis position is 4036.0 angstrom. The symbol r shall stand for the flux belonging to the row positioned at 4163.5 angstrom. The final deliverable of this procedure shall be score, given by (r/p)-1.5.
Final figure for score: -0.42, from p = 11.2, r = 12.1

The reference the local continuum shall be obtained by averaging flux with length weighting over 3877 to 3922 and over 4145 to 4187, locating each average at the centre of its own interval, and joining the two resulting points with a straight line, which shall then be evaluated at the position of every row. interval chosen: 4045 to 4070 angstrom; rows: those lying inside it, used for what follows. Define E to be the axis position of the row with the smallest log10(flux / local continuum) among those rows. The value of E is 4061.0 angstrom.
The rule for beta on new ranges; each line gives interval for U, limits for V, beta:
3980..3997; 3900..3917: -9.5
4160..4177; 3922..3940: -9.1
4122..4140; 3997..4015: -9.6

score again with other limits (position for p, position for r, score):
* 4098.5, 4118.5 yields -0.49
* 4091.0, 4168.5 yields -0.50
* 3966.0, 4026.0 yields -0.45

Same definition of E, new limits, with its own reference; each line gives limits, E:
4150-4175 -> 4173.5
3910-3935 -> 3928.5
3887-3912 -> 3891.0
